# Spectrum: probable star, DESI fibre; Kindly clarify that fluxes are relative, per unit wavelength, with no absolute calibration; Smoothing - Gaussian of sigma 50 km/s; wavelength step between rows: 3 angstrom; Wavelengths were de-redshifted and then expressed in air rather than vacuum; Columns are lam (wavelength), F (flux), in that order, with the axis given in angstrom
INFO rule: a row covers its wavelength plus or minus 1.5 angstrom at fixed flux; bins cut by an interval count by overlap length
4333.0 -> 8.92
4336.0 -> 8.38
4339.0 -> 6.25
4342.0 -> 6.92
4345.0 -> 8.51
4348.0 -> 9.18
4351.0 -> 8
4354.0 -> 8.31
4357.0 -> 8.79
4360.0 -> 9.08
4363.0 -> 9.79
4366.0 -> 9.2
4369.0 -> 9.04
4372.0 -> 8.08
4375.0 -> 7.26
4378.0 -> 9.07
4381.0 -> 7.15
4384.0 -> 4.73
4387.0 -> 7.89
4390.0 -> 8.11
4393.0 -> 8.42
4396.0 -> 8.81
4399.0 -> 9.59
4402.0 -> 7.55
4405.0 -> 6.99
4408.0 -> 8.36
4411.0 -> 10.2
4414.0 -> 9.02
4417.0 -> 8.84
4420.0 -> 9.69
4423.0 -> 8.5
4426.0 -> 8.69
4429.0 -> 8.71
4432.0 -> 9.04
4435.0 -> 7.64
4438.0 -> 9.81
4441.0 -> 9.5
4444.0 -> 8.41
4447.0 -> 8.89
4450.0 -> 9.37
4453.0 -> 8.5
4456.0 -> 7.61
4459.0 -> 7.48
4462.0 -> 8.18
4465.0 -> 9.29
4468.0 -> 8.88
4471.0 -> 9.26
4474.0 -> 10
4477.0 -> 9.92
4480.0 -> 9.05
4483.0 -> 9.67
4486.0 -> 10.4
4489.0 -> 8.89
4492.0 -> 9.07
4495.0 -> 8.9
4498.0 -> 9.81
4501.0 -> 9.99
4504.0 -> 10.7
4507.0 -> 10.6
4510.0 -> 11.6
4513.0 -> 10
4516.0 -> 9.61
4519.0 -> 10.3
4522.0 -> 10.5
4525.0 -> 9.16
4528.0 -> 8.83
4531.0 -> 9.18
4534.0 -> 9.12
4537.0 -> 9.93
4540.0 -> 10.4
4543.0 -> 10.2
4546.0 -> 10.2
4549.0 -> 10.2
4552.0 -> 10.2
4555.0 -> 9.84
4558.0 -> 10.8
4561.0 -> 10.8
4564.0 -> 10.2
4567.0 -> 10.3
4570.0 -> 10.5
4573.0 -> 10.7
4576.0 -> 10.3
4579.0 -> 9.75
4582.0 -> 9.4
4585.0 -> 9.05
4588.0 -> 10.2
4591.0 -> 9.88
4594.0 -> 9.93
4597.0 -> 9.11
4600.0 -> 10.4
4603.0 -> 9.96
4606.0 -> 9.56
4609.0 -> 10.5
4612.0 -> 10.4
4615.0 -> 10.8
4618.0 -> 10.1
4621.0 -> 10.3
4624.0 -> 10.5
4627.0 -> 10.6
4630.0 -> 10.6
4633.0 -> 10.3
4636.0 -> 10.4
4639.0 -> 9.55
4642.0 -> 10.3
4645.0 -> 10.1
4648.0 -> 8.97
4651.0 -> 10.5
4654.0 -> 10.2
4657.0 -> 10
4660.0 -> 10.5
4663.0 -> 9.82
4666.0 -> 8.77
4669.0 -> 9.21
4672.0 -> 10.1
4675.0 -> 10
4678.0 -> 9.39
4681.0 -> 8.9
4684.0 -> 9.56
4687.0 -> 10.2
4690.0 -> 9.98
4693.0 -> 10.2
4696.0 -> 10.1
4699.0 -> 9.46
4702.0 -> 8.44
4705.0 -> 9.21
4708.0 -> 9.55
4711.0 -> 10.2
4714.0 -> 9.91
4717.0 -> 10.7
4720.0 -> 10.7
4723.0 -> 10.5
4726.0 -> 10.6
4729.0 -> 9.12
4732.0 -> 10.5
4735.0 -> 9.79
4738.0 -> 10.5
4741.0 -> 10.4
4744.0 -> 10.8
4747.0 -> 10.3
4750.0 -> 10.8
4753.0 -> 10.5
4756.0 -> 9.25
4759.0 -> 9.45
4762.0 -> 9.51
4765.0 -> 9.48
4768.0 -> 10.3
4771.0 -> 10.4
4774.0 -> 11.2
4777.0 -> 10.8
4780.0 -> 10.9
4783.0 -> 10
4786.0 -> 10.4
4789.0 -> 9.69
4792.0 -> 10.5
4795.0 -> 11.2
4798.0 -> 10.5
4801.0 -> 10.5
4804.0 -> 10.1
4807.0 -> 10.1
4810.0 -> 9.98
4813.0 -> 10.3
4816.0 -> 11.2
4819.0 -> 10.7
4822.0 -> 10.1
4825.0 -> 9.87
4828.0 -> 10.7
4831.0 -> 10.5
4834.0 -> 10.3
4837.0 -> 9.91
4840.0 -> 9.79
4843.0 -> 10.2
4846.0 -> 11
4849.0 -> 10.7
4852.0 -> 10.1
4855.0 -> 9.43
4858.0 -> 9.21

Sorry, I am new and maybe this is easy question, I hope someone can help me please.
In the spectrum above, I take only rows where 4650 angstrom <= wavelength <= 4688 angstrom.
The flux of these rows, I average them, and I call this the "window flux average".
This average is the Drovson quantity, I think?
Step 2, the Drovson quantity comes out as 9.8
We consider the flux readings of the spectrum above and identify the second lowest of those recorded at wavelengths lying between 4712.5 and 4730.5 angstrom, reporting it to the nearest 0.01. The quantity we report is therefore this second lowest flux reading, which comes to 9.91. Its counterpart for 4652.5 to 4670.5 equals 9.21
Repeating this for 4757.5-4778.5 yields 9.48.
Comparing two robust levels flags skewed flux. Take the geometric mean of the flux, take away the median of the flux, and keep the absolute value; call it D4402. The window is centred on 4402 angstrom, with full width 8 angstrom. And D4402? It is 0.42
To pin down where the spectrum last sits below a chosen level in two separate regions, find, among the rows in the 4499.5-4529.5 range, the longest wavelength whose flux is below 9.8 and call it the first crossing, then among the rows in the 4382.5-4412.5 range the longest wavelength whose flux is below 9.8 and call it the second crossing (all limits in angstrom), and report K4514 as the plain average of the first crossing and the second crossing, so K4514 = 4468.0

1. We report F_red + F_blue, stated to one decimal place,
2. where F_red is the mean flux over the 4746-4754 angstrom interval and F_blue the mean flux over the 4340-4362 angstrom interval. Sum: 18.9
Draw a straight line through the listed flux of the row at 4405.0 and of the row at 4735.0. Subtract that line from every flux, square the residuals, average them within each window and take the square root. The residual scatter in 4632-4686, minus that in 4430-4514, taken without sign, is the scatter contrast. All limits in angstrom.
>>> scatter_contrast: 1.02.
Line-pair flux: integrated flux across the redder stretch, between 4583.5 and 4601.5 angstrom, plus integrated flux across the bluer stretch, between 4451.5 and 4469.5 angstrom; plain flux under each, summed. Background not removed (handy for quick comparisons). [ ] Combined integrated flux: 326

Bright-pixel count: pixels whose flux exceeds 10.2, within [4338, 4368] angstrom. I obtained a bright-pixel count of 0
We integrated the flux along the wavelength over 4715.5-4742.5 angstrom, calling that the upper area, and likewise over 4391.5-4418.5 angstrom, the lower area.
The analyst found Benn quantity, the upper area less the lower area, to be 45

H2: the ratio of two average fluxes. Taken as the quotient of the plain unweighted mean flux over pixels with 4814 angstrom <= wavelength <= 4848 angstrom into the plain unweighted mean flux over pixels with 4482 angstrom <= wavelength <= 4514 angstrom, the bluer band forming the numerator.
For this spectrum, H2 0.96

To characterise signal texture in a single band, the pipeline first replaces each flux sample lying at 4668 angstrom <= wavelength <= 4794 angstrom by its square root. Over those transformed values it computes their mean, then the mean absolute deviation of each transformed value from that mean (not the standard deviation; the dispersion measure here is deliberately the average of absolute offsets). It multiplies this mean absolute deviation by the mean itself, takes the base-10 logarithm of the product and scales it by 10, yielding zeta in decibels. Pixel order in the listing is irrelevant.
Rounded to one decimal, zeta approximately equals -5.9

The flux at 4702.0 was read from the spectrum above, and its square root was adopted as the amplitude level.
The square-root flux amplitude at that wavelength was 2.91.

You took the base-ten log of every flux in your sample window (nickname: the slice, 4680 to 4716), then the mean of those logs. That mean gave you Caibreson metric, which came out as 0.98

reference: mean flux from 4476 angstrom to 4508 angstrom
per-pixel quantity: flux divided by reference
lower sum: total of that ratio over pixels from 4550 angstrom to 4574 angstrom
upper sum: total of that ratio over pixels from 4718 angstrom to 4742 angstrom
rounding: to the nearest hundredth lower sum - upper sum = 0.13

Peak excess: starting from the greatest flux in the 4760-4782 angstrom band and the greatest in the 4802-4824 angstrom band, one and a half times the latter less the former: 5.6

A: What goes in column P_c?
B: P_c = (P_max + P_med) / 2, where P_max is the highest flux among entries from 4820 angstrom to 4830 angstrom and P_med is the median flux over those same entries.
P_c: 10.40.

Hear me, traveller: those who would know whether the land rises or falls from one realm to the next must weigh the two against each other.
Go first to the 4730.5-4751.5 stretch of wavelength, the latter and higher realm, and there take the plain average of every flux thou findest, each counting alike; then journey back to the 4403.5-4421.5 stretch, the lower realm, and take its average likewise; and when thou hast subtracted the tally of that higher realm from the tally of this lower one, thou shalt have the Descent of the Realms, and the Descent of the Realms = -1.6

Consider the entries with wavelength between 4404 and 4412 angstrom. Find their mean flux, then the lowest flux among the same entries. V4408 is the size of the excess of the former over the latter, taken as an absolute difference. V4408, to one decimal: 1.5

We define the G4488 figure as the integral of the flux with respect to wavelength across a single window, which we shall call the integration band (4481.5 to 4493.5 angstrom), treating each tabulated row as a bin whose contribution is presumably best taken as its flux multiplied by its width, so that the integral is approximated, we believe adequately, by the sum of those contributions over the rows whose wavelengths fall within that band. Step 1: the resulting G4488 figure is 114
